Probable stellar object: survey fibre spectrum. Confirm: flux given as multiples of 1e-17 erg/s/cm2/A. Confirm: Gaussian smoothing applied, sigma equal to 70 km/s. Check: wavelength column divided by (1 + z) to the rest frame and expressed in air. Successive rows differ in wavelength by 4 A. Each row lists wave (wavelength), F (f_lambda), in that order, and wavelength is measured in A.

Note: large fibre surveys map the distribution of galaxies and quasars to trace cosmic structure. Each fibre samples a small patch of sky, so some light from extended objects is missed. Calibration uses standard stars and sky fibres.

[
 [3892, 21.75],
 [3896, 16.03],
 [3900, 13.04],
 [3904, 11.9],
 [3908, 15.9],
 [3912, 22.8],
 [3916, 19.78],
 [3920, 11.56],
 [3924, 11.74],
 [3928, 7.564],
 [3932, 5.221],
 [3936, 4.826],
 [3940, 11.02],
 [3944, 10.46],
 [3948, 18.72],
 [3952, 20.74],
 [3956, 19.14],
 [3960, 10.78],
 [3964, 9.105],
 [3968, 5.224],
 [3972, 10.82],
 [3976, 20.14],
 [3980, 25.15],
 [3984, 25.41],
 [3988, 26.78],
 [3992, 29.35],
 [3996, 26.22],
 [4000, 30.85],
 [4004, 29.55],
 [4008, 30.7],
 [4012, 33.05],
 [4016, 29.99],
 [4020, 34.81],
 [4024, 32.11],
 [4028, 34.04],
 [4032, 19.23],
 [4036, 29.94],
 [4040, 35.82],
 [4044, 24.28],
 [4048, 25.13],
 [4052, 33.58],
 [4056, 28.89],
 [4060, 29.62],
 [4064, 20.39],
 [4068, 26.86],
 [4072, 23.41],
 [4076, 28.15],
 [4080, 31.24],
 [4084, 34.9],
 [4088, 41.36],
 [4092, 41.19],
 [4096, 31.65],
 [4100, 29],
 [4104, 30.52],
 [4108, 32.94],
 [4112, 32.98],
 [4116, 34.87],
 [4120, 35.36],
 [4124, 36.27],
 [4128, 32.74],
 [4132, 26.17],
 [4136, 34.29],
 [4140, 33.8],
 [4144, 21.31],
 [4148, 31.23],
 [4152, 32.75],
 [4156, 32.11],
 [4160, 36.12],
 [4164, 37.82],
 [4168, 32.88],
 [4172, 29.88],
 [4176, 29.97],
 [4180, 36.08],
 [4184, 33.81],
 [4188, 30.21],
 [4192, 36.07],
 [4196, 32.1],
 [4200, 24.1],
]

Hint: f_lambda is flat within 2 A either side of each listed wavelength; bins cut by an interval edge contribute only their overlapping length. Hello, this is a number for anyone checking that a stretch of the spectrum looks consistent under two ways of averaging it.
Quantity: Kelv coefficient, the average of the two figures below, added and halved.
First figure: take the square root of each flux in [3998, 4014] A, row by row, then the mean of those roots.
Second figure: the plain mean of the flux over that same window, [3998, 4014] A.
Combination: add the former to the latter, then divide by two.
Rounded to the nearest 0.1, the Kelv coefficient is 18.3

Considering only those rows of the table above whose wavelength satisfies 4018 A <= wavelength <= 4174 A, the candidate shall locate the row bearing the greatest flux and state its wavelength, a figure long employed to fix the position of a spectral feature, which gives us 4088 A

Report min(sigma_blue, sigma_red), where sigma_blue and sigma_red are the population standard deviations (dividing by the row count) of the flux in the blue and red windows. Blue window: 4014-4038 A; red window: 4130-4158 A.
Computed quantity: 4.4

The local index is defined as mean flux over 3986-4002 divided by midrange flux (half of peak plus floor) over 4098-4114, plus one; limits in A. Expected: 1.91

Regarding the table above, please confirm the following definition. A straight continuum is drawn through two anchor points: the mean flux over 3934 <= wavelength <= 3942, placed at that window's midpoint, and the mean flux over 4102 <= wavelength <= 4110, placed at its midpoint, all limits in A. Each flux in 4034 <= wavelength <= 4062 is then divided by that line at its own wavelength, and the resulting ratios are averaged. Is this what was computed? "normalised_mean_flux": 1.3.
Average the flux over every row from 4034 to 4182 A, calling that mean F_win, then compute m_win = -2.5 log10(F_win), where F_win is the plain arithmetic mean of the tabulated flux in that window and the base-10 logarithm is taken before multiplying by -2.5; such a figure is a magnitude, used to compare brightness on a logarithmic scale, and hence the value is -3.75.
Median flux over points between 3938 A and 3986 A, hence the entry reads 14.9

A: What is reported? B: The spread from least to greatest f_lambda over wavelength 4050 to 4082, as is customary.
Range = 13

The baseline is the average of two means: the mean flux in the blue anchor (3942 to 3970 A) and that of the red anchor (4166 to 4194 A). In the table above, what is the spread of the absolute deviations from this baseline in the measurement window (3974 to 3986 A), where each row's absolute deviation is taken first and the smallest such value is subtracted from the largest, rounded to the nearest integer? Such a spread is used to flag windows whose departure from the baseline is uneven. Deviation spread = 1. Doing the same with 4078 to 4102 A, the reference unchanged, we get 12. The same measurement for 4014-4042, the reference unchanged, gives 9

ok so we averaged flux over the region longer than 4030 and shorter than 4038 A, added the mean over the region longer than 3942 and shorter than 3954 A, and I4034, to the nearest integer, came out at 41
